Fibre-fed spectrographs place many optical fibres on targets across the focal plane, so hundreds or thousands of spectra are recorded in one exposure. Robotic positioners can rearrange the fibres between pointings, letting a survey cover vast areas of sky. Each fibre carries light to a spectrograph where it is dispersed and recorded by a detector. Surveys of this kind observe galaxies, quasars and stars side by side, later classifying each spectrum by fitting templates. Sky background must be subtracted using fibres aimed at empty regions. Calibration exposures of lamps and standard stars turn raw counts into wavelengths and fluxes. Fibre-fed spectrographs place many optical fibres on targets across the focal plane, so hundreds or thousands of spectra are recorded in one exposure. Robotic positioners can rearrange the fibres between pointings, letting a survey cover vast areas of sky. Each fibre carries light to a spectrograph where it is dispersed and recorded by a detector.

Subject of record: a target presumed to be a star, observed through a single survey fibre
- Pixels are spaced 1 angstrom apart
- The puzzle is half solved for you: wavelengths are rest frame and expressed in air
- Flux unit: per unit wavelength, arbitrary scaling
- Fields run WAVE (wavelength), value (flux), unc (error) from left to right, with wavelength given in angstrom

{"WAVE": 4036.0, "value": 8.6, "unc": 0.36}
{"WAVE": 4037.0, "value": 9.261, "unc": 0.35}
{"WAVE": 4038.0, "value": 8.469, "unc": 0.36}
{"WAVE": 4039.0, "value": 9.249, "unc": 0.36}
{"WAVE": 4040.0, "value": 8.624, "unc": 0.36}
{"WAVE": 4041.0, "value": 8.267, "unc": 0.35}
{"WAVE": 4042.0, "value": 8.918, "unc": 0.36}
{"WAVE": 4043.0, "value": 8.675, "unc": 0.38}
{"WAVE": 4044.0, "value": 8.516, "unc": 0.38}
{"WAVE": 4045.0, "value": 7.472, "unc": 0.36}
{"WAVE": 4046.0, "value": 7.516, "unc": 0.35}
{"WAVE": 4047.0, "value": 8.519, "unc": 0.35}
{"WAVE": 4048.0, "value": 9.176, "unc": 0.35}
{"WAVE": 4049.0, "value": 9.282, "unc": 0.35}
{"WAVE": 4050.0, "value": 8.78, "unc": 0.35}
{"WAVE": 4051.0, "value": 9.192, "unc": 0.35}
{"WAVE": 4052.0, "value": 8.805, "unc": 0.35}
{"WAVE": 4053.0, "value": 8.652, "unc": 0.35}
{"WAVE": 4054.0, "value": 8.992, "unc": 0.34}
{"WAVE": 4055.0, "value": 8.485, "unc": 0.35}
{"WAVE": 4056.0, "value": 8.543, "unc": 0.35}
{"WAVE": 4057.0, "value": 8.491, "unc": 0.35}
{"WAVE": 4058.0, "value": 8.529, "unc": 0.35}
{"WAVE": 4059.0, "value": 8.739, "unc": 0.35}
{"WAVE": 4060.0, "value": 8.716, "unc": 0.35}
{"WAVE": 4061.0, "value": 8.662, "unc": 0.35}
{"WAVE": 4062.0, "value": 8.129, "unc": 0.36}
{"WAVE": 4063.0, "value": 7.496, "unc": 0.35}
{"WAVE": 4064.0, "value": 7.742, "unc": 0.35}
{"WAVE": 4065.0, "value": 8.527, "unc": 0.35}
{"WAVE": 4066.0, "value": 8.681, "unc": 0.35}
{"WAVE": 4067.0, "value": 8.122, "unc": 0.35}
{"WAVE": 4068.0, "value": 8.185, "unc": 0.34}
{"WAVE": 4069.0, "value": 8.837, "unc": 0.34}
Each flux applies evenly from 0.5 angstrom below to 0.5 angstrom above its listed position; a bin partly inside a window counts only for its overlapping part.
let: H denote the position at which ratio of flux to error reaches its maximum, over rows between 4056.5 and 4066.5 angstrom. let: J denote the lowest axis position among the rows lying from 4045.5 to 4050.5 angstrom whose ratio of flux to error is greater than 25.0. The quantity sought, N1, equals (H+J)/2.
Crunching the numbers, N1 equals 4053.5 angstrom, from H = 4059.0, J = 4048.0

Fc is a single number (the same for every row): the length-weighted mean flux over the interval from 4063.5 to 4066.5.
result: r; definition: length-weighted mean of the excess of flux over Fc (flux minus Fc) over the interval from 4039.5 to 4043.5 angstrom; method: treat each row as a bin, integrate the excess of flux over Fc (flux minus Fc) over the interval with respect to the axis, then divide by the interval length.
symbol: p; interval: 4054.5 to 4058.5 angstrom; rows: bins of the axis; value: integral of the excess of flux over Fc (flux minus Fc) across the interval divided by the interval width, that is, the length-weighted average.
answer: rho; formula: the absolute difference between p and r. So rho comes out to 0.11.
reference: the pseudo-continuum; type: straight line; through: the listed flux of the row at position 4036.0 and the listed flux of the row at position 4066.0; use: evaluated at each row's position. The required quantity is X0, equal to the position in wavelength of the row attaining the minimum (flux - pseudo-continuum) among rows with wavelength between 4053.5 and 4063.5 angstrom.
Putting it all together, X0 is 4063.0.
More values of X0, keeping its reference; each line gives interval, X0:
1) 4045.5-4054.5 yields 4046.0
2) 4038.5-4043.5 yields 4041.0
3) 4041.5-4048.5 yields 4045.0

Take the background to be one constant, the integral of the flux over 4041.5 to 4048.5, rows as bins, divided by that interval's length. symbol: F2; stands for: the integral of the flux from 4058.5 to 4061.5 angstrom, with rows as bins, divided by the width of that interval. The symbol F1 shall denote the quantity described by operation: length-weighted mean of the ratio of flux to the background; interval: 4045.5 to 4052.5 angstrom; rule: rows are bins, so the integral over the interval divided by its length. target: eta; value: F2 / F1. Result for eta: 8.4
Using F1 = 1.04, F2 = 8.7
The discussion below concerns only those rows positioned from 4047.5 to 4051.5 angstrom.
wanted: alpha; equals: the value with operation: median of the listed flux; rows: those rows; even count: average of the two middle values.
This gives 9.18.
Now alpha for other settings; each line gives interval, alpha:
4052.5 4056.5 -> 8.60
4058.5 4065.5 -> 8.53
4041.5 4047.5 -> 8.52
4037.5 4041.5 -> 8.55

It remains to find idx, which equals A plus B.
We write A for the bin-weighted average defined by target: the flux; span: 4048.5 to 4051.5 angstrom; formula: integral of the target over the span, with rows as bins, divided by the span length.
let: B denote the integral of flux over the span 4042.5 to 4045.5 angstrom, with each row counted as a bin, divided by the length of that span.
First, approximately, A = 9.08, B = 8.2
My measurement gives 17.3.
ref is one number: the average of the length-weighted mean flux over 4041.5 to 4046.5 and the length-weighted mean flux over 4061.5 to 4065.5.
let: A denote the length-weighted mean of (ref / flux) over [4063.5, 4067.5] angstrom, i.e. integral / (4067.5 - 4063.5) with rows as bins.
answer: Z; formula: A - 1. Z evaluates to -0.02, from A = 0.981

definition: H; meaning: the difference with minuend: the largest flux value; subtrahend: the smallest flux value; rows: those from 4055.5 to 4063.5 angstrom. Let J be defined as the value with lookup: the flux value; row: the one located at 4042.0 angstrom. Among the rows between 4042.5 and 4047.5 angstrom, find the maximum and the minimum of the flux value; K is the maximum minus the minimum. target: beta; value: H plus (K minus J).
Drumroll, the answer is -6.5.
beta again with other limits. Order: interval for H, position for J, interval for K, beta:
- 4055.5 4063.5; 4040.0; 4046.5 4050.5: -6.6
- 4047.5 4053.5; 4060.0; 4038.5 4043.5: -7.1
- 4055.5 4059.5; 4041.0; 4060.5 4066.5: -6.8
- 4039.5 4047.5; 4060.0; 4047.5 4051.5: -6.8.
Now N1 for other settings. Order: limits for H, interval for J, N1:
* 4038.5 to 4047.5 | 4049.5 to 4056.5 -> 4044.5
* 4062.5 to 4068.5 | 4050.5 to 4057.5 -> 4058.5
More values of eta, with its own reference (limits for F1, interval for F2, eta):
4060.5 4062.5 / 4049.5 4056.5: 8.8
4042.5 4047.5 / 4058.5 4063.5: 8.6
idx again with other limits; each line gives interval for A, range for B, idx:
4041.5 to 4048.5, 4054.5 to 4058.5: 16.9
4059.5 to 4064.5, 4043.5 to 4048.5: 16.4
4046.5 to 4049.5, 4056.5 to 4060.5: 17.6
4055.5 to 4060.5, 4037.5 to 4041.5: 17.3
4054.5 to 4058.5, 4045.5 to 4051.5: 17.3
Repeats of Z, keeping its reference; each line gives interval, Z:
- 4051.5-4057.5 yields -0.06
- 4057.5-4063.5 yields -0.03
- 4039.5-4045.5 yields -0.03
